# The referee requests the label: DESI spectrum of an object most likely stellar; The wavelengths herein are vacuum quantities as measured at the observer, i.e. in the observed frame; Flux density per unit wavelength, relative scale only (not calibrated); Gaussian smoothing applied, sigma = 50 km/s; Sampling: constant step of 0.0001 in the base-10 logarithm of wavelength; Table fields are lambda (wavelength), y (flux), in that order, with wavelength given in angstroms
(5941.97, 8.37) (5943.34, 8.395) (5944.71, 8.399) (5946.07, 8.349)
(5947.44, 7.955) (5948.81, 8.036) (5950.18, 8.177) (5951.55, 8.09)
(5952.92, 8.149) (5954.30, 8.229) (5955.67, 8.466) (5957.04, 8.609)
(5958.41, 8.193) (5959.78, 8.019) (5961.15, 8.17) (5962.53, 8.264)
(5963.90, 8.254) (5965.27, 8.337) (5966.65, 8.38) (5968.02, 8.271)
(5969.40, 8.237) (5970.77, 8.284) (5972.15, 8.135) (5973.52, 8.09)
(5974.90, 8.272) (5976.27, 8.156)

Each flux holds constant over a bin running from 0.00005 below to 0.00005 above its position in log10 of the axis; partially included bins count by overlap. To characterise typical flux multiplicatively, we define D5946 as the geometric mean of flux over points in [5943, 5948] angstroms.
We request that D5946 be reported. 8.27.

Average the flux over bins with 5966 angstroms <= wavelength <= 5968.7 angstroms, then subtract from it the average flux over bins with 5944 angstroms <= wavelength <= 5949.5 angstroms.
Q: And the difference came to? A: 0.14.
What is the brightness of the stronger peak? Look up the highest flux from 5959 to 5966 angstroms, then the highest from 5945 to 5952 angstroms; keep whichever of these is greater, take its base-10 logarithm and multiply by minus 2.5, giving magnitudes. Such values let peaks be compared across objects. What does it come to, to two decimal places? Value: -2.30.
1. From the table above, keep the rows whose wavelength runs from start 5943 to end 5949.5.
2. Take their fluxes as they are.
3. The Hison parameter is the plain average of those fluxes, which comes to 8.23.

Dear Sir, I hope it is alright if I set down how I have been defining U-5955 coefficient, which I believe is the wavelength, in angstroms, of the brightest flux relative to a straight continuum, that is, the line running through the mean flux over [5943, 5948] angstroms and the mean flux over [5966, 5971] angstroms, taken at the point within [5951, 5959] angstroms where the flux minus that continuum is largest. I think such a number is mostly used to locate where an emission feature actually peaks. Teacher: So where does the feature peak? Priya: 5957.04 angstroms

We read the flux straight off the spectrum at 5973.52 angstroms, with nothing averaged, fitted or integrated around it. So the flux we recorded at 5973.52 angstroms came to 8.09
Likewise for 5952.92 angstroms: 8.149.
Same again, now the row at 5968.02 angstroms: 8.271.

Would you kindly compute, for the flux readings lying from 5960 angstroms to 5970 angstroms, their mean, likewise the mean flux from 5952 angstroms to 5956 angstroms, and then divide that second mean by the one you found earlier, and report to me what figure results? 1.00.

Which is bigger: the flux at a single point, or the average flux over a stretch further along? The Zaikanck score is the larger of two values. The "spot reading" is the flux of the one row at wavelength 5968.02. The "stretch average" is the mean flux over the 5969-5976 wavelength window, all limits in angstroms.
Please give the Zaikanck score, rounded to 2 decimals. 8.27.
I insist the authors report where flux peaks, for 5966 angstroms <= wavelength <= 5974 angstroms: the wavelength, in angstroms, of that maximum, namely 5966.65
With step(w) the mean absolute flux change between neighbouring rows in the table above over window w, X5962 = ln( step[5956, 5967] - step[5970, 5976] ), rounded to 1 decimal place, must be -4.3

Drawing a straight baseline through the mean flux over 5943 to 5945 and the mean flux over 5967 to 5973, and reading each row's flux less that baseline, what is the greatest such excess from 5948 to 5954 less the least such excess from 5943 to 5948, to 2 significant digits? 0.24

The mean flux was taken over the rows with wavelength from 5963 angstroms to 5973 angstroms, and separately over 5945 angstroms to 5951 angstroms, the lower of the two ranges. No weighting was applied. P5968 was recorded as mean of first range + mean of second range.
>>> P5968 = 16.4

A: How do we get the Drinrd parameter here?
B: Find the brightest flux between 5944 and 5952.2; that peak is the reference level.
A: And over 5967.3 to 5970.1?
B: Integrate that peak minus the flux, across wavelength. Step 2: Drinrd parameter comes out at 0.40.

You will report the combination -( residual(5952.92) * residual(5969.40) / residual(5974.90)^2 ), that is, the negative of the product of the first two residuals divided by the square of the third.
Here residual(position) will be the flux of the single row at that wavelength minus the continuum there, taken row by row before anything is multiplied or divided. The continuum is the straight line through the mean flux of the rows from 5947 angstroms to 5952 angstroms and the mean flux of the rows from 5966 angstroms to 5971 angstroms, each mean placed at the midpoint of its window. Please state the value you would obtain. 0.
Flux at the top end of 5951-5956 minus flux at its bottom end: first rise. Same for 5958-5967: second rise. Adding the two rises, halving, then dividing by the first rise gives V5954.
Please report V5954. 0.75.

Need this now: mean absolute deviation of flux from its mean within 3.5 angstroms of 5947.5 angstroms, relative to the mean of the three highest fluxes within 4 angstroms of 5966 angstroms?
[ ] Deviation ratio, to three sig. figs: 0.0183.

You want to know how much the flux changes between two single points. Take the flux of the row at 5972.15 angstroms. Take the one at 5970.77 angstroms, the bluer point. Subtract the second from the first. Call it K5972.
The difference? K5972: -0.15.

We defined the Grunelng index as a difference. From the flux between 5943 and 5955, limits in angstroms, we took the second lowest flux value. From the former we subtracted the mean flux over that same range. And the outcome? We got -0.16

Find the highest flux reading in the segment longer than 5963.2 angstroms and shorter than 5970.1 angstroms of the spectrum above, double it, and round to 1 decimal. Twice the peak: 16.8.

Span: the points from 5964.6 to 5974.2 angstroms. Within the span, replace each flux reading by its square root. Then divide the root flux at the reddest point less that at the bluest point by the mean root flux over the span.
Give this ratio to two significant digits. -0.015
